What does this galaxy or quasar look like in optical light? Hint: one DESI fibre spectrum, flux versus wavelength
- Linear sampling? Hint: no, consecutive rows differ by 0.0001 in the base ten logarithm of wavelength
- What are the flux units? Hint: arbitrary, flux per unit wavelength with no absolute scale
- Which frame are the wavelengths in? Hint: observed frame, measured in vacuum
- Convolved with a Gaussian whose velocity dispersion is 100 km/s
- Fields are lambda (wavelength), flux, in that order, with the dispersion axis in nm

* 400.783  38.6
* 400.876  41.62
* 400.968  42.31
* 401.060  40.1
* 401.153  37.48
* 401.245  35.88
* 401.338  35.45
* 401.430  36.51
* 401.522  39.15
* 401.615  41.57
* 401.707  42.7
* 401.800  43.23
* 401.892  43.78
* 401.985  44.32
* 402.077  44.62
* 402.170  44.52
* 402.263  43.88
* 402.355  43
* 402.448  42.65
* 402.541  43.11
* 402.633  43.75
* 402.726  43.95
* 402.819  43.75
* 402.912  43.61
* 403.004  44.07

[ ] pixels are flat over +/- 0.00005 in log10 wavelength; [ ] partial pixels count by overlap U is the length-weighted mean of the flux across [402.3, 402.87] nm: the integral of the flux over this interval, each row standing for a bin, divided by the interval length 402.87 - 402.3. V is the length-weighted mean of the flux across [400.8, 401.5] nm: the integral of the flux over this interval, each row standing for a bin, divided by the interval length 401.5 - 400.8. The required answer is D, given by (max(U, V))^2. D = 1881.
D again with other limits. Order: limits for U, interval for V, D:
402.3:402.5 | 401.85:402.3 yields 1951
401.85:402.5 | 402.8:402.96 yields 1920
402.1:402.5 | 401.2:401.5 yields 1891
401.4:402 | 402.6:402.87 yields 1909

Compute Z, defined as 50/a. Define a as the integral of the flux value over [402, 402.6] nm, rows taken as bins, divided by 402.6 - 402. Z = 1.14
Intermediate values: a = 43.7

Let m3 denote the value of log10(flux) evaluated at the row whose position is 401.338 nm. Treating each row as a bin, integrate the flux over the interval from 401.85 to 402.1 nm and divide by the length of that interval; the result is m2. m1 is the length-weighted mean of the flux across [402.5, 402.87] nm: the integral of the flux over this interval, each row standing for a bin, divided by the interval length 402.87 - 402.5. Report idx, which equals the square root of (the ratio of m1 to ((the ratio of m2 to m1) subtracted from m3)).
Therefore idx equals 9.02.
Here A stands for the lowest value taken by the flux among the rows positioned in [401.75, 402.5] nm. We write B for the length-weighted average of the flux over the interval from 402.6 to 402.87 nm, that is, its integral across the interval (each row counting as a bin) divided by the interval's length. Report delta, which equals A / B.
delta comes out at 0.98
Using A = 42.65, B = 43.7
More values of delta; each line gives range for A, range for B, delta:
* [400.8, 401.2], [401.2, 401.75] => 0.97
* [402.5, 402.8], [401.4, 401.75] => 1.07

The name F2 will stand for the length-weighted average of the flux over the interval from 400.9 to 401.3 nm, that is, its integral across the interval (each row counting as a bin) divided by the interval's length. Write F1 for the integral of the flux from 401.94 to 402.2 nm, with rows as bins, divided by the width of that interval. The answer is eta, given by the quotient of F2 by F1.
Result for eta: 0.88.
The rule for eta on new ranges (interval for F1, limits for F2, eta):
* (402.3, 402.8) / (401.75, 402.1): 1.01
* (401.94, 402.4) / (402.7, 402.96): 0.99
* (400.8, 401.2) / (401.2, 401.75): 0.96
